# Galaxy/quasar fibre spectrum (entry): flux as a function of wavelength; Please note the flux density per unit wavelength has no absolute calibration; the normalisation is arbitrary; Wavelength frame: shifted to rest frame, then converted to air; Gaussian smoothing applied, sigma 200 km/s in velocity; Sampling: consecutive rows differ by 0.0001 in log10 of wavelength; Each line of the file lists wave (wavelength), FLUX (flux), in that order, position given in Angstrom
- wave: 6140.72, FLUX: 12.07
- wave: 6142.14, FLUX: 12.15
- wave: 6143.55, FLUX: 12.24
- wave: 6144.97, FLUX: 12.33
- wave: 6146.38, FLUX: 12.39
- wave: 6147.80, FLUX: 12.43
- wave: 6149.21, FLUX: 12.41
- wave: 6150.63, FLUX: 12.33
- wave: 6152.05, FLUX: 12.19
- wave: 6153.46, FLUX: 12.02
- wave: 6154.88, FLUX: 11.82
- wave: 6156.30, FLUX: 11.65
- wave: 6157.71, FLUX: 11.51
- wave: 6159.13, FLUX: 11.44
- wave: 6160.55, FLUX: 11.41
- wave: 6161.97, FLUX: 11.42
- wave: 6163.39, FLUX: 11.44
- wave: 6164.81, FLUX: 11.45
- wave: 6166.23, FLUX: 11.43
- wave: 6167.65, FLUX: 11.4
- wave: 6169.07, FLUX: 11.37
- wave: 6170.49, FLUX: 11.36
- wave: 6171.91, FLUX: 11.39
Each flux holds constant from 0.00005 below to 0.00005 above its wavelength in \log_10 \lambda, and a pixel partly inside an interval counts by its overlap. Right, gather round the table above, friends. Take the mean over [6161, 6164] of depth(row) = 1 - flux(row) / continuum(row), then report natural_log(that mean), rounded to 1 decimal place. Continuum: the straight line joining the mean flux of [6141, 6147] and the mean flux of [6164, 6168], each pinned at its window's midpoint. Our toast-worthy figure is -4.5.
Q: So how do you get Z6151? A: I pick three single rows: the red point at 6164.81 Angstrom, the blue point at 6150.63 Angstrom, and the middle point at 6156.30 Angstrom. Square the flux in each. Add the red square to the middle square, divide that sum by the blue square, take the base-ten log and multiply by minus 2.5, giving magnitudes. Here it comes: -0.61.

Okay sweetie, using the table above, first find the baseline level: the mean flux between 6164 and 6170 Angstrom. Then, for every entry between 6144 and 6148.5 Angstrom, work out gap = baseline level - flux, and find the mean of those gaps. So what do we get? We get -1.0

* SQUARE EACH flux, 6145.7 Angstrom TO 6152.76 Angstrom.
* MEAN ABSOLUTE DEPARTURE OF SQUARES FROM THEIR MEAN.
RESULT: 1.8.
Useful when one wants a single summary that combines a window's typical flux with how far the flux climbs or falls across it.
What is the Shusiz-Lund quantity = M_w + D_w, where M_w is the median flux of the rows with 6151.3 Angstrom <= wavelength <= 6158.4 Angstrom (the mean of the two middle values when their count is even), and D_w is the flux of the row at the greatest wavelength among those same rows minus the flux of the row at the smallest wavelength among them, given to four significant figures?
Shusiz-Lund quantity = 11.14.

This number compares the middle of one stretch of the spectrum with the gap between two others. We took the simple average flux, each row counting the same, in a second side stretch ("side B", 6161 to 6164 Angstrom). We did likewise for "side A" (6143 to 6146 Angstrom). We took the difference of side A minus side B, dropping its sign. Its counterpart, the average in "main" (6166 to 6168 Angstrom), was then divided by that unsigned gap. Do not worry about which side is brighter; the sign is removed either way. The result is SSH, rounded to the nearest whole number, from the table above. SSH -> 13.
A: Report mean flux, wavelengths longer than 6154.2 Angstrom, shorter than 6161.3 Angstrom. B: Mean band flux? 11.6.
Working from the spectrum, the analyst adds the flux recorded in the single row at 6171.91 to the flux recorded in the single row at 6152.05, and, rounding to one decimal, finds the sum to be 23.6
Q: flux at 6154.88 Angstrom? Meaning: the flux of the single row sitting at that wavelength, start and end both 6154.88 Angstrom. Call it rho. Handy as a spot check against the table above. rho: 11.82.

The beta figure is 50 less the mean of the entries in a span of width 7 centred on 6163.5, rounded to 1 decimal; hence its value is 38.6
